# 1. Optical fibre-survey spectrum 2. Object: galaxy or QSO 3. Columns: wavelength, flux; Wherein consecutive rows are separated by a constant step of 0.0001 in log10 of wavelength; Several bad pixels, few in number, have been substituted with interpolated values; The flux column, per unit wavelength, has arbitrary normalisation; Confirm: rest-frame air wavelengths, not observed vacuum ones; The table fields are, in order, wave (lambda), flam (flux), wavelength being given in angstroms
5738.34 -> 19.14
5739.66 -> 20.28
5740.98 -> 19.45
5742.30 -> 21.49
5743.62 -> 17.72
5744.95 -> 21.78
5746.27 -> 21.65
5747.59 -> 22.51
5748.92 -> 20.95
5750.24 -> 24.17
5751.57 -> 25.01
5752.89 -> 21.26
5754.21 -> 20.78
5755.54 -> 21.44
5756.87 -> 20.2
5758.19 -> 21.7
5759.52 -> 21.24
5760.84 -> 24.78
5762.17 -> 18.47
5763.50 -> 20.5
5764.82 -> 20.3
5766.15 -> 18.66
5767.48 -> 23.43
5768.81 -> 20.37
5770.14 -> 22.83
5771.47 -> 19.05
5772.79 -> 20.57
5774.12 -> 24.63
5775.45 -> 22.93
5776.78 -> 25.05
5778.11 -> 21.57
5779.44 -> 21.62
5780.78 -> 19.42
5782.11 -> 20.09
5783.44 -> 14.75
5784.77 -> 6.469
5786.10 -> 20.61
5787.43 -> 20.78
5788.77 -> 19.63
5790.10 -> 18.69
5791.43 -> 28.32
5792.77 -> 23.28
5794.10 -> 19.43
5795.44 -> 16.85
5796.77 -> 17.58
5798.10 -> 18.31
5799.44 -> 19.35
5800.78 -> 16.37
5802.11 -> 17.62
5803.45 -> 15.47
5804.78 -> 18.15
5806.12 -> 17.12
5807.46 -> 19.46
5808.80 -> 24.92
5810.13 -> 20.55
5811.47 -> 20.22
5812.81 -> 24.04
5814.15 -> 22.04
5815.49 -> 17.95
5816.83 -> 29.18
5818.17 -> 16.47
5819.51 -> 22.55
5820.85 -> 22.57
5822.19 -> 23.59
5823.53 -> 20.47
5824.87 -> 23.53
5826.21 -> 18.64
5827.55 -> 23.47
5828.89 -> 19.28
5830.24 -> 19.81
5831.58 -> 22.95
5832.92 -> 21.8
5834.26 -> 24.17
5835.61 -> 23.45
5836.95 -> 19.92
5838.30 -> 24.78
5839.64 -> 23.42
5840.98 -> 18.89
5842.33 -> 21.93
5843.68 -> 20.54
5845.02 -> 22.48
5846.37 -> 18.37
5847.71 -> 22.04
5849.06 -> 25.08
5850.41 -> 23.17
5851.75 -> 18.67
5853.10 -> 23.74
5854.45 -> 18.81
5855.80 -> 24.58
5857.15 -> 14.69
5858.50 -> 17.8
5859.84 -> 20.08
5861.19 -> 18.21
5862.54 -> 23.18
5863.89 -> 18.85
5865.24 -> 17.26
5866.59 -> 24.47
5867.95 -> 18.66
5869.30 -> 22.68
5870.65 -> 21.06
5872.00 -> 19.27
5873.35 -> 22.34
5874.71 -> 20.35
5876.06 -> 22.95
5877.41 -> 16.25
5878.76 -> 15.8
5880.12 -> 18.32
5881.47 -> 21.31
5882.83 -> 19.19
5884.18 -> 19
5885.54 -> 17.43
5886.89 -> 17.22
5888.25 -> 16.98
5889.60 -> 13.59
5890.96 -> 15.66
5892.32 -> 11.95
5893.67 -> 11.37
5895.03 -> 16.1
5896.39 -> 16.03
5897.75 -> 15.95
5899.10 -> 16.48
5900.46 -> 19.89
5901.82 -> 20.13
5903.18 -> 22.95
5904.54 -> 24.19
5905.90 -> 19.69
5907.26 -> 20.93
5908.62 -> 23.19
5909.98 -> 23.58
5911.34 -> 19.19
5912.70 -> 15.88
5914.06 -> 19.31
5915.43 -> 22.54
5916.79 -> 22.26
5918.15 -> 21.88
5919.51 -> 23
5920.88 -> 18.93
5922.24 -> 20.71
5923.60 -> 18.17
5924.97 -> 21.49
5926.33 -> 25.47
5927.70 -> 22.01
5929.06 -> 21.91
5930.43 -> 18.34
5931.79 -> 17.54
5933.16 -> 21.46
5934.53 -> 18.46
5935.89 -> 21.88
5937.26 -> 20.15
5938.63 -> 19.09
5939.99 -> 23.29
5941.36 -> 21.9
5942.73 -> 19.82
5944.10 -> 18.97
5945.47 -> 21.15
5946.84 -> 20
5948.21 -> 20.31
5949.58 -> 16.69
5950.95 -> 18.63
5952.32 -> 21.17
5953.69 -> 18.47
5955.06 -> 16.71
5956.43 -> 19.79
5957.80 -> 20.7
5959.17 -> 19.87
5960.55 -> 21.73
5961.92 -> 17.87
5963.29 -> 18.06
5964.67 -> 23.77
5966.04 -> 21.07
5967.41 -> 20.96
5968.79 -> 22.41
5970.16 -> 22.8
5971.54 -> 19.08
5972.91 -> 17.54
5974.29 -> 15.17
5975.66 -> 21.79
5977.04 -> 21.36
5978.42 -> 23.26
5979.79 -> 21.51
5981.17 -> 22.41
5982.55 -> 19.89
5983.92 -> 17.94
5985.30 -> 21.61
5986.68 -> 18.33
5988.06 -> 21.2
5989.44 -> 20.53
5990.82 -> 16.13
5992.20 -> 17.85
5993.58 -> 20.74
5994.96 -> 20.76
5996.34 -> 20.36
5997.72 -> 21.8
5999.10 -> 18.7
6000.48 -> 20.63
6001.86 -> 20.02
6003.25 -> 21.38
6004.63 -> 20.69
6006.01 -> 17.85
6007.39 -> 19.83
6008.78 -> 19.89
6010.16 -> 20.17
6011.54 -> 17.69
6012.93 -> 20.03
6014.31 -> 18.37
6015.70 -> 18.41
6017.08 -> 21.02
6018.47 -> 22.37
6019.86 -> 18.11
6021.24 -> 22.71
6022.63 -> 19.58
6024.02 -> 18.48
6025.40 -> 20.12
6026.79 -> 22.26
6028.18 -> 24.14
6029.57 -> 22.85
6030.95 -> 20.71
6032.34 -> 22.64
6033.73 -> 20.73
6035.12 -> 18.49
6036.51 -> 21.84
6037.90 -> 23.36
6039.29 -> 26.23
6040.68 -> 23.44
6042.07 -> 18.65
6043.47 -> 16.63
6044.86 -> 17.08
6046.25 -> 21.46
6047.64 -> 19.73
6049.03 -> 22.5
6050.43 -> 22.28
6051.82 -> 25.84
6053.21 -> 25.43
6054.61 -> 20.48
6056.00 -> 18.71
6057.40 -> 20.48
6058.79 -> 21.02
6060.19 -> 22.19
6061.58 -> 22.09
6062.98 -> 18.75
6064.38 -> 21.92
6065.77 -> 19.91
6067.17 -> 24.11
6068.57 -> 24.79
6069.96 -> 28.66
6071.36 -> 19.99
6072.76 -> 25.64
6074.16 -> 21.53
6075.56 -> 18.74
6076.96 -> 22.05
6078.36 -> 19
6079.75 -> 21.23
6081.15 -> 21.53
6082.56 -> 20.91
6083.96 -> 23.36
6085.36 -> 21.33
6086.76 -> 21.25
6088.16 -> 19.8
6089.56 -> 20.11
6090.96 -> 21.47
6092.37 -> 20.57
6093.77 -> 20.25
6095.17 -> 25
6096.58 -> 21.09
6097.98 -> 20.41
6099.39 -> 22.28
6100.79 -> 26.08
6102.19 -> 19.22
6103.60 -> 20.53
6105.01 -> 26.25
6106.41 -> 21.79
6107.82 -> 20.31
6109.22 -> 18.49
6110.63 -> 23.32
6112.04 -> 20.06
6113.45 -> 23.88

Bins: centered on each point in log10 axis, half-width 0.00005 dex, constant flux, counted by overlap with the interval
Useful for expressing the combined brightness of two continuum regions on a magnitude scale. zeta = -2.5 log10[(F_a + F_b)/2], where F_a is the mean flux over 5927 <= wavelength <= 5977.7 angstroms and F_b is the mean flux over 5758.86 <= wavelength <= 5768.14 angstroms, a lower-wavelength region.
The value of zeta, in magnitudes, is -3.28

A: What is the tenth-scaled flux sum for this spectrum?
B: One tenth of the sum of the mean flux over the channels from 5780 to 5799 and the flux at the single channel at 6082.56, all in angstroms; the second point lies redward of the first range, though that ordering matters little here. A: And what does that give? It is 3.98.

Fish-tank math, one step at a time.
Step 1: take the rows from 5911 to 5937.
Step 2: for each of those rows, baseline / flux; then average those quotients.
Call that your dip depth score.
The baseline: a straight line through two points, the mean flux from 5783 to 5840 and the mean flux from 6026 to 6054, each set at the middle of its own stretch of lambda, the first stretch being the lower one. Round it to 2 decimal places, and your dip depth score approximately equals 1.04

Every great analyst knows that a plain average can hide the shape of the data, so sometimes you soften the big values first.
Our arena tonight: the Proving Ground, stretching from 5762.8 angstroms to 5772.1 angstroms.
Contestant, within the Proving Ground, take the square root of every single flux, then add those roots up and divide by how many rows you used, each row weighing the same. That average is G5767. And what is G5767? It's 4.55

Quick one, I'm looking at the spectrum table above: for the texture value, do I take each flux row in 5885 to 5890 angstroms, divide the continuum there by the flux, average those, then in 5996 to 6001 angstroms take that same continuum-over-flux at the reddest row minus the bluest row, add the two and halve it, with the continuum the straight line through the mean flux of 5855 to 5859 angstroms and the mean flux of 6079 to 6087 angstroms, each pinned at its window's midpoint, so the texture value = 0.59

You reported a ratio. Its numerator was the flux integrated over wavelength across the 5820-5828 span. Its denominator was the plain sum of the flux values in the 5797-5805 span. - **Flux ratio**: 1.7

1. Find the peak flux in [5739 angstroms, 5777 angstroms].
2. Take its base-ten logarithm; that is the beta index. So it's 1.40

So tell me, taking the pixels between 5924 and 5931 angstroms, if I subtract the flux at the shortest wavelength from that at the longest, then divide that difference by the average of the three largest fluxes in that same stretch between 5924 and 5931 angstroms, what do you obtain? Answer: -0.14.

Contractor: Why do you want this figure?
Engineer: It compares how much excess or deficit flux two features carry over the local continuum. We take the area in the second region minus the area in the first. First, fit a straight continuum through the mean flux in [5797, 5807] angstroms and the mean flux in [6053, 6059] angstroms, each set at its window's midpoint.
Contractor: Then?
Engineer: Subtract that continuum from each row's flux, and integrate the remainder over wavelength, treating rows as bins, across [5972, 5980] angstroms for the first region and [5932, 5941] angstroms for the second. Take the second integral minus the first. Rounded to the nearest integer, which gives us 10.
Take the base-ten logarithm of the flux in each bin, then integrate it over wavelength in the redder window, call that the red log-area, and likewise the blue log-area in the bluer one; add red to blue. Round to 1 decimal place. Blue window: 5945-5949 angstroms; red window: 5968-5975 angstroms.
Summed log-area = 14.2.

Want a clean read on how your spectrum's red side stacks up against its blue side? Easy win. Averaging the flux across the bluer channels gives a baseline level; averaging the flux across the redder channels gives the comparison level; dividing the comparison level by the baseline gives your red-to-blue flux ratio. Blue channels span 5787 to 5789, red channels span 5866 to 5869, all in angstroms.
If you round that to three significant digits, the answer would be 1.07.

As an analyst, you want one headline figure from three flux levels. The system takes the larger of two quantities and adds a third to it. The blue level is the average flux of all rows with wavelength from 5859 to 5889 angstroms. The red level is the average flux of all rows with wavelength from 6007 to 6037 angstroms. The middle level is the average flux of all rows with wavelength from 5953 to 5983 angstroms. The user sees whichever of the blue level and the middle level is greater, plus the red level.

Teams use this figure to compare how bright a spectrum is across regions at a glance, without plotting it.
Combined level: 40.8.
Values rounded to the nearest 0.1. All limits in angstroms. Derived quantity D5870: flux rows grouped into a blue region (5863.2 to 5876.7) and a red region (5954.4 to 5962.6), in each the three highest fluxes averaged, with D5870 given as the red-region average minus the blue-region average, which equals -2.6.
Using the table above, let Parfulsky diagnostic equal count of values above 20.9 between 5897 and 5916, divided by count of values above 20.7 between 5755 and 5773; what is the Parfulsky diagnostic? 1.00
